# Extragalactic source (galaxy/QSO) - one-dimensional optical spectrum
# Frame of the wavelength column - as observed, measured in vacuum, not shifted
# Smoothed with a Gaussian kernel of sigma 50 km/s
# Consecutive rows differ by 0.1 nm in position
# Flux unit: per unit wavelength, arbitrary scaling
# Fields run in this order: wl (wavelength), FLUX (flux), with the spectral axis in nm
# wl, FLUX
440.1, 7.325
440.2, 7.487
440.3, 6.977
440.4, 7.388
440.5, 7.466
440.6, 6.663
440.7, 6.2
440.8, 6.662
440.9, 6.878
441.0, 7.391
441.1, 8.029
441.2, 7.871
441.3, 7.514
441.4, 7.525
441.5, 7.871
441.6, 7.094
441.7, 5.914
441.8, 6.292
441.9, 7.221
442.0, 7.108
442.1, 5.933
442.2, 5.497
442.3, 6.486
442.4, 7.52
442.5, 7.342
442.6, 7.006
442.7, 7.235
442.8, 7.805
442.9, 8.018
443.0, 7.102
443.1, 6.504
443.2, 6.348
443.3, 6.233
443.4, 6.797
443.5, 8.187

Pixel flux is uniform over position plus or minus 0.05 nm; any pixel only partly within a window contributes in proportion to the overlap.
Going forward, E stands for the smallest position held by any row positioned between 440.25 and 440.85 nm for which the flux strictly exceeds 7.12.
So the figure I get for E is 440.4 nm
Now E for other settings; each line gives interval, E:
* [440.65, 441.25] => 441.0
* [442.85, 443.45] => 442.9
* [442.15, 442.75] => 442.4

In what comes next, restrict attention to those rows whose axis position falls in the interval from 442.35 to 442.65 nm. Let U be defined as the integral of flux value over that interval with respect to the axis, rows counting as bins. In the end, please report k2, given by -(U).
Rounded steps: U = 2.19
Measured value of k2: -2.19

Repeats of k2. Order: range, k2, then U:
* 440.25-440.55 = -2.18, 2.18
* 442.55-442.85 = -2.20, 2.20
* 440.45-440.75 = -2.03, 2.03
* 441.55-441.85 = -1.93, 1.93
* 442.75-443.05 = -2.29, 2.29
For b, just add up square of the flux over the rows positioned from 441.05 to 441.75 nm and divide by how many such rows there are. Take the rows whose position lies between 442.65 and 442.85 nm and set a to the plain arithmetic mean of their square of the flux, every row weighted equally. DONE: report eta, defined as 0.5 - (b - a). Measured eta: 1.9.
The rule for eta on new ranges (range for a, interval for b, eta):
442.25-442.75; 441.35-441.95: 2.0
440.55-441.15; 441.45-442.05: 1.2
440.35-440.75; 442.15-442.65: 2.4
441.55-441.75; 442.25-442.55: -7.7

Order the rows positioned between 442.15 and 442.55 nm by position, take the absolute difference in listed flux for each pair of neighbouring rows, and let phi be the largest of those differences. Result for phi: 1.0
